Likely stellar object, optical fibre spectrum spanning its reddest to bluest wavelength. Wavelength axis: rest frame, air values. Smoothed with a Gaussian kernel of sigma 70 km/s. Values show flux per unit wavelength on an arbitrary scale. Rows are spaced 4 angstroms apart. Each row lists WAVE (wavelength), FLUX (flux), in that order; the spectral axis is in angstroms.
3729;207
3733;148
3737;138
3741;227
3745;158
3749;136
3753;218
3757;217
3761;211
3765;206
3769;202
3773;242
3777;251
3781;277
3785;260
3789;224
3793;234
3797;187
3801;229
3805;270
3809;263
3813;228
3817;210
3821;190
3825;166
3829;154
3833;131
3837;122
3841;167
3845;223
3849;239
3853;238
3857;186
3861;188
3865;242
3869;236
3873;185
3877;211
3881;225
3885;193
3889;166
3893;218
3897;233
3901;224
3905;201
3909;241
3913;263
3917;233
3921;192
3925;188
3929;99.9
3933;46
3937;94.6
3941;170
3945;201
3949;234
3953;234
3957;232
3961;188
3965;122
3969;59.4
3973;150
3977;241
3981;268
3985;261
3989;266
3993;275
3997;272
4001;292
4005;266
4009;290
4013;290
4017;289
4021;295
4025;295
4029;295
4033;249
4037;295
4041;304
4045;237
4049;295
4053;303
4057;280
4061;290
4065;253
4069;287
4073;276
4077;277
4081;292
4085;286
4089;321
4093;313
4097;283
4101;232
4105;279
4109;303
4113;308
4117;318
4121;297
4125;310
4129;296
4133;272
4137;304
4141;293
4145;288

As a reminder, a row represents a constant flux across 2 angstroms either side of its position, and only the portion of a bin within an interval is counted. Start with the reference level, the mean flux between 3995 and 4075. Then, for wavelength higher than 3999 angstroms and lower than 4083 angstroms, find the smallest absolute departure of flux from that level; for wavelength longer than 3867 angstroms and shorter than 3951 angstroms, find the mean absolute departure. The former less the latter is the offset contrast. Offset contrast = -87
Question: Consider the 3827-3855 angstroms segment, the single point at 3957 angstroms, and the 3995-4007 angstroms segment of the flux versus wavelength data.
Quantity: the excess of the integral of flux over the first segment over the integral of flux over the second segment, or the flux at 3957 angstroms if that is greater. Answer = 1776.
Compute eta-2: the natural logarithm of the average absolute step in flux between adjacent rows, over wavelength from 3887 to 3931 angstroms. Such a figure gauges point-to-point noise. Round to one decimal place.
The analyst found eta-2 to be 3.5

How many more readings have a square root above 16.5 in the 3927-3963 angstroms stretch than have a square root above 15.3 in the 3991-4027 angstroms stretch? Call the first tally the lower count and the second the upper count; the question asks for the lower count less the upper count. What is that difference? -9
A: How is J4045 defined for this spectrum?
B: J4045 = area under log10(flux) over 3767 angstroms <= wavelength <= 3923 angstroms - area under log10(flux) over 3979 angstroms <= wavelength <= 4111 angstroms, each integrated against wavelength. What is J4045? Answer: 39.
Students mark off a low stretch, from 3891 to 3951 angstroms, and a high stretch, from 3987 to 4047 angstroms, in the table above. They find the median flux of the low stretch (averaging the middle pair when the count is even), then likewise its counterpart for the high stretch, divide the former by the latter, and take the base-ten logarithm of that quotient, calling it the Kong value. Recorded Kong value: -0.16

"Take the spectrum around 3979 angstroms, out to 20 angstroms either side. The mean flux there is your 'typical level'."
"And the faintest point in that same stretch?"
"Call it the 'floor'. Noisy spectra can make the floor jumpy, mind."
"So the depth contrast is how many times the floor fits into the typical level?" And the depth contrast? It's 3.5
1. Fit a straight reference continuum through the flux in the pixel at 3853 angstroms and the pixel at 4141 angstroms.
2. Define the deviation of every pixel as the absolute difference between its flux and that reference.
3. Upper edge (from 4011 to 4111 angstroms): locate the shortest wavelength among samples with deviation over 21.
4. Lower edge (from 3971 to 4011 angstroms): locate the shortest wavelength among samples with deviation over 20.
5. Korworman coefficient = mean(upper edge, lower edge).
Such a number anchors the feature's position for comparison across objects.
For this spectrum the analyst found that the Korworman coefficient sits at 3993 angstroms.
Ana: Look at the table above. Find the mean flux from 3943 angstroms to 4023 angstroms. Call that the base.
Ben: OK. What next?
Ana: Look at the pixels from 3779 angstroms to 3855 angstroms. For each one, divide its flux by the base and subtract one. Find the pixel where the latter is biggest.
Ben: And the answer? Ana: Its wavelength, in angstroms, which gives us 3781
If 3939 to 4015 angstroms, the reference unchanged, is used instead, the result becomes 4001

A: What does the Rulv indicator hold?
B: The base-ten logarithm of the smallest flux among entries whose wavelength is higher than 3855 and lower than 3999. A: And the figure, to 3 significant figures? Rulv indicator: 1.66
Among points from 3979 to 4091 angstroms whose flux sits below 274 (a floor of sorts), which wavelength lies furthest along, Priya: 4065 angstroms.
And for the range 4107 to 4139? 4133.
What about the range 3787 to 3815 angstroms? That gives 3813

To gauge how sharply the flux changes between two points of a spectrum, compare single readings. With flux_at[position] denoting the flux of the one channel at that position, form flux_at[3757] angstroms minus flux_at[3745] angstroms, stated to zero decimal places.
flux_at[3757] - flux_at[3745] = 59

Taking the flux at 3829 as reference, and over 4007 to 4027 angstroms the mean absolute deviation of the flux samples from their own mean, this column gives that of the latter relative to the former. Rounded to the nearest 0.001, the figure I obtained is 0.017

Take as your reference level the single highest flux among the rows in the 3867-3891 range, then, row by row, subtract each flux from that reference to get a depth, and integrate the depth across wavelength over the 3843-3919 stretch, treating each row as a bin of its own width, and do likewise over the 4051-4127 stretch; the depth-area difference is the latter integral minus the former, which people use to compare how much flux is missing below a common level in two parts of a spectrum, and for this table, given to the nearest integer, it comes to -5452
